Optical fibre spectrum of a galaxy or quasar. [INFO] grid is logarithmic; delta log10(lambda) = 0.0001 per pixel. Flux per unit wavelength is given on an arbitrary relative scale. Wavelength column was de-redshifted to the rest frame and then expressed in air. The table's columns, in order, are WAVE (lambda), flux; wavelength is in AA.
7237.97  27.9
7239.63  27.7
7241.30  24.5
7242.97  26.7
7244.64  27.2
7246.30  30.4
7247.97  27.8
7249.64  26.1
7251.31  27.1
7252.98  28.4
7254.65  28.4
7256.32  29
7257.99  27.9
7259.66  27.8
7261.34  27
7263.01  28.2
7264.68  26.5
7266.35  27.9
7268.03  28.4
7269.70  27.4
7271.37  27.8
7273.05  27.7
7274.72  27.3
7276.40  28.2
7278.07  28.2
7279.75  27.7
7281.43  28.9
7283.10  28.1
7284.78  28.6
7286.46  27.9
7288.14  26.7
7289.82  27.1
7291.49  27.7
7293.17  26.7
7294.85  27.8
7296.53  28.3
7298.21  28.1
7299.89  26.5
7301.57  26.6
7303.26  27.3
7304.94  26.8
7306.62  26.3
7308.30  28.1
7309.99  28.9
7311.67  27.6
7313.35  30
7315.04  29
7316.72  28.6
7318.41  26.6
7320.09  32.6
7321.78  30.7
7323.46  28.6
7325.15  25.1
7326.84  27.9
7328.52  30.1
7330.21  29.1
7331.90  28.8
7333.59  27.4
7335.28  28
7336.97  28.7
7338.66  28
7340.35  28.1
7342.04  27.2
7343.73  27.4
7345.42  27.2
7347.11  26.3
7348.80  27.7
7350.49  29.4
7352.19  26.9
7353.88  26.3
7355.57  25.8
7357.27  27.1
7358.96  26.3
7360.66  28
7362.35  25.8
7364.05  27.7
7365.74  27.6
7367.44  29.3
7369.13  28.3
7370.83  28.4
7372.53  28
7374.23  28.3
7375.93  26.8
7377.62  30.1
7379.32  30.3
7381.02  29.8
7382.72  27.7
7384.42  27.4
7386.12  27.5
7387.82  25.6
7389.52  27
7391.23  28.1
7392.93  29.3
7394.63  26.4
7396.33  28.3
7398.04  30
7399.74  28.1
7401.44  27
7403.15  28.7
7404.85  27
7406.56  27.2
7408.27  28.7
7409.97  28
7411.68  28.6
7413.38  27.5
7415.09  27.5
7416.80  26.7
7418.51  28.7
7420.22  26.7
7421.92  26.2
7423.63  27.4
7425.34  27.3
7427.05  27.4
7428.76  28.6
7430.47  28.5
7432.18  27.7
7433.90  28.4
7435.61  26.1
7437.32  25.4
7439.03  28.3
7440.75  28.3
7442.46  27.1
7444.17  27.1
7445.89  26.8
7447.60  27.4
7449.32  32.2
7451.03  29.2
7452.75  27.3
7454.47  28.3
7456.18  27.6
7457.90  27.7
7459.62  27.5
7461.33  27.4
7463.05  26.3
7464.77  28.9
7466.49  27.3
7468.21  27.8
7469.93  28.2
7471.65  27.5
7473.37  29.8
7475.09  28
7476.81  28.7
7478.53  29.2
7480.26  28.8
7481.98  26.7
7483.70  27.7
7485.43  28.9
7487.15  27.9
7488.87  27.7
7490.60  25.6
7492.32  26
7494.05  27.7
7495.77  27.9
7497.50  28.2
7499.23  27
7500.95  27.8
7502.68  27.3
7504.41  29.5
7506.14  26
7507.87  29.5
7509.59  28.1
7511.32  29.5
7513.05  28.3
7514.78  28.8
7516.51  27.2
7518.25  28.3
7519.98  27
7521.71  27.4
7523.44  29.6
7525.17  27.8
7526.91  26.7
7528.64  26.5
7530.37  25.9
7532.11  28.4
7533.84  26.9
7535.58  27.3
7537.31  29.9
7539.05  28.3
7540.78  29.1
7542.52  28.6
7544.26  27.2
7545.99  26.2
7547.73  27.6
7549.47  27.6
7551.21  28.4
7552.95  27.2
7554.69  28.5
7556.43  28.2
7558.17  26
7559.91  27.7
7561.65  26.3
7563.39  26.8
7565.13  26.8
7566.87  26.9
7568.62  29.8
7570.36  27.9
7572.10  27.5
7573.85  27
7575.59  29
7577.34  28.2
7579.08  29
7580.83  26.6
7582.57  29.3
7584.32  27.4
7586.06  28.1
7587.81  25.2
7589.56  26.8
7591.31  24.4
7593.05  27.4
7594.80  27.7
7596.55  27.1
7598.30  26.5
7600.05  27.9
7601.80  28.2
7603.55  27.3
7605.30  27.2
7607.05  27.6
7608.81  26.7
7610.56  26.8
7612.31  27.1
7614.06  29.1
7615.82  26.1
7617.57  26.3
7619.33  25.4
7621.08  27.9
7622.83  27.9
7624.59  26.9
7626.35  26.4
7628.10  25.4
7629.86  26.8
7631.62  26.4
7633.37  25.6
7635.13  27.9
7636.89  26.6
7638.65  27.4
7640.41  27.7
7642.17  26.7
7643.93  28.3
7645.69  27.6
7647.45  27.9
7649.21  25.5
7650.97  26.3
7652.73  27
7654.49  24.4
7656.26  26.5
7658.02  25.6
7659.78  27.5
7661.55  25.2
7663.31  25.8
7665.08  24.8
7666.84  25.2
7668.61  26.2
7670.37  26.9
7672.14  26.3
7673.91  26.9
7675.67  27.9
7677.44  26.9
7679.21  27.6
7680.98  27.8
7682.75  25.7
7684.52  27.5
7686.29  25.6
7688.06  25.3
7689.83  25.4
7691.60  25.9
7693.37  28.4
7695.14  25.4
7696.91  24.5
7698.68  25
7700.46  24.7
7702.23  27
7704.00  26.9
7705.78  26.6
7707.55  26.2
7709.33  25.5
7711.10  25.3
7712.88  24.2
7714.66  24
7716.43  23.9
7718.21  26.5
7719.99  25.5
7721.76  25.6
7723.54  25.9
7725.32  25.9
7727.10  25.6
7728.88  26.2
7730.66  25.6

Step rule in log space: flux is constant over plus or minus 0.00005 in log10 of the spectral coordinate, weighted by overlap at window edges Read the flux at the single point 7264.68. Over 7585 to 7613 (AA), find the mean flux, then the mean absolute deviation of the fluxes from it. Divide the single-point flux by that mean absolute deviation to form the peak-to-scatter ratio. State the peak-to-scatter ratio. 38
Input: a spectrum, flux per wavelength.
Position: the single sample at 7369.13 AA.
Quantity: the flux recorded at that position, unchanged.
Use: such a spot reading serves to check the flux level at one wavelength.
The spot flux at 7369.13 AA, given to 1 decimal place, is 28.3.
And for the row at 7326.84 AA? 27.9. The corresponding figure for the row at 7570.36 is 27.9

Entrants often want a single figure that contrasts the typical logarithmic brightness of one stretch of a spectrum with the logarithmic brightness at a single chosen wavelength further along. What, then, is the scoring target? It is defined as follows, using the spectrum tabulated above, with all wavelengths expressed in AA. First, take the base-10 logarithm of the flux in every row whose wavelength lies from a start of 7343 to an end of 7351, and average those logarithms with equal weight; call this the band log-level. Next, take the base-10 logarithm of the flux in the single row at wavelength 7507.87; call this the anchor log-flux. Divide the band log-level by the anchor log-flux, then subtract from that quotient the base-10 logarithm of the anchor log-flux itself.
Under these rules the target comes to 0.813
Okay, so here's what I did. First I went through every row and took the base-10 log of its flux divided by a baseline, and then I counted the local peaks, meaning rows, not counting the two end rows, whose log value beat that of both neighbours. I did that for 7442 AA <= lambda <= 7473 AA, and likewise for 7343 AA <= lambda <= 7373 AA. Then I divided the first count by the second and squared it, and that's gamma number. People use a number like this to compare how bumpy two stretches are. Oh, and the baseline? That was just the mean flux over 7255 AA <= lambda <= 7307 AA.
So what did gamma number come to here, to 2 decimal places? 0.69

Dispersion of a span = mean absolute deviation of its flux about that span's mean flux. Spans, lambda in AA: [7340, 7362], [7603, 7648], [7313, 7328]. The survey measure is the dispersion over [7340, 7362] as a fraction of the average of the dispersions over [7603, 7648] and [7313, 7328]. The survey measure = 0.61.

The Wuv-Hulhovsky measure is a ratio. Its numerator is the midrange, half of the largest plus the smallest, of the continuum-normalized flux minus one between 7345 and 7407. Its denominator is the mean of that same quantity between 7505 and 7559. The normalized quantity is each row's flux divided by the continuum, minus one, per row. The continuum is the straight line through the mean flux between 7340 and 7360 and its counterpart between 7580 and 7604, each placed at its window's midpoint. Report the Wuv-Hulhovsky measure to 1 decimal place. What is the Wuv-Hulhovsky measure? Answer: 1.2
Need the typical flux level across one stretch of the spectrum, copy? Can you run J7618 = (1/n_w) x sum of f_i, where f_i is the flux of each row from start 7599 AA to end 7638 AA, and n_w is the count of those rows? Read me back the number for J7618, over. 27.0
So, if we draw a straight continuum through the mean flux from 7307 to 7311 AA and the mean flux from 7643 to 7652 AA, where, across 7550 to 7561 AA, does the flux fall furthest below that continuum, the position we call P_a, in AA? 7558.17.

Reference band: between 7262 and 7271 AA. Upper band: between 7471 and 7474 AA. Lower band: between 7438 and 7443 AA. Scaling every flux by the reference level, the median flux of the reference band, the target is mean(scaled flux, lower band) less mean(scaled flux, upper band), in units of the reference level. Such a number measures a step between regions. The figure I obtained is -0.03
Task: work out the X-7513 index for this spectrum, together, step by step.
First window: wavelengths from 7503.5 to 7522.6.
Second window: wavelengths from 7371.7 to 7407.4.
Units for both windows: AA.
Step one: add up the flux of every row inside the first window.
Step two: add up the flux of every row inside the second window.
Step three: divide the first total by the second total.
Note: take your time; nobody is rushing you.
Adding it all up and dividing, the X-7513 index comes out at 0.5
